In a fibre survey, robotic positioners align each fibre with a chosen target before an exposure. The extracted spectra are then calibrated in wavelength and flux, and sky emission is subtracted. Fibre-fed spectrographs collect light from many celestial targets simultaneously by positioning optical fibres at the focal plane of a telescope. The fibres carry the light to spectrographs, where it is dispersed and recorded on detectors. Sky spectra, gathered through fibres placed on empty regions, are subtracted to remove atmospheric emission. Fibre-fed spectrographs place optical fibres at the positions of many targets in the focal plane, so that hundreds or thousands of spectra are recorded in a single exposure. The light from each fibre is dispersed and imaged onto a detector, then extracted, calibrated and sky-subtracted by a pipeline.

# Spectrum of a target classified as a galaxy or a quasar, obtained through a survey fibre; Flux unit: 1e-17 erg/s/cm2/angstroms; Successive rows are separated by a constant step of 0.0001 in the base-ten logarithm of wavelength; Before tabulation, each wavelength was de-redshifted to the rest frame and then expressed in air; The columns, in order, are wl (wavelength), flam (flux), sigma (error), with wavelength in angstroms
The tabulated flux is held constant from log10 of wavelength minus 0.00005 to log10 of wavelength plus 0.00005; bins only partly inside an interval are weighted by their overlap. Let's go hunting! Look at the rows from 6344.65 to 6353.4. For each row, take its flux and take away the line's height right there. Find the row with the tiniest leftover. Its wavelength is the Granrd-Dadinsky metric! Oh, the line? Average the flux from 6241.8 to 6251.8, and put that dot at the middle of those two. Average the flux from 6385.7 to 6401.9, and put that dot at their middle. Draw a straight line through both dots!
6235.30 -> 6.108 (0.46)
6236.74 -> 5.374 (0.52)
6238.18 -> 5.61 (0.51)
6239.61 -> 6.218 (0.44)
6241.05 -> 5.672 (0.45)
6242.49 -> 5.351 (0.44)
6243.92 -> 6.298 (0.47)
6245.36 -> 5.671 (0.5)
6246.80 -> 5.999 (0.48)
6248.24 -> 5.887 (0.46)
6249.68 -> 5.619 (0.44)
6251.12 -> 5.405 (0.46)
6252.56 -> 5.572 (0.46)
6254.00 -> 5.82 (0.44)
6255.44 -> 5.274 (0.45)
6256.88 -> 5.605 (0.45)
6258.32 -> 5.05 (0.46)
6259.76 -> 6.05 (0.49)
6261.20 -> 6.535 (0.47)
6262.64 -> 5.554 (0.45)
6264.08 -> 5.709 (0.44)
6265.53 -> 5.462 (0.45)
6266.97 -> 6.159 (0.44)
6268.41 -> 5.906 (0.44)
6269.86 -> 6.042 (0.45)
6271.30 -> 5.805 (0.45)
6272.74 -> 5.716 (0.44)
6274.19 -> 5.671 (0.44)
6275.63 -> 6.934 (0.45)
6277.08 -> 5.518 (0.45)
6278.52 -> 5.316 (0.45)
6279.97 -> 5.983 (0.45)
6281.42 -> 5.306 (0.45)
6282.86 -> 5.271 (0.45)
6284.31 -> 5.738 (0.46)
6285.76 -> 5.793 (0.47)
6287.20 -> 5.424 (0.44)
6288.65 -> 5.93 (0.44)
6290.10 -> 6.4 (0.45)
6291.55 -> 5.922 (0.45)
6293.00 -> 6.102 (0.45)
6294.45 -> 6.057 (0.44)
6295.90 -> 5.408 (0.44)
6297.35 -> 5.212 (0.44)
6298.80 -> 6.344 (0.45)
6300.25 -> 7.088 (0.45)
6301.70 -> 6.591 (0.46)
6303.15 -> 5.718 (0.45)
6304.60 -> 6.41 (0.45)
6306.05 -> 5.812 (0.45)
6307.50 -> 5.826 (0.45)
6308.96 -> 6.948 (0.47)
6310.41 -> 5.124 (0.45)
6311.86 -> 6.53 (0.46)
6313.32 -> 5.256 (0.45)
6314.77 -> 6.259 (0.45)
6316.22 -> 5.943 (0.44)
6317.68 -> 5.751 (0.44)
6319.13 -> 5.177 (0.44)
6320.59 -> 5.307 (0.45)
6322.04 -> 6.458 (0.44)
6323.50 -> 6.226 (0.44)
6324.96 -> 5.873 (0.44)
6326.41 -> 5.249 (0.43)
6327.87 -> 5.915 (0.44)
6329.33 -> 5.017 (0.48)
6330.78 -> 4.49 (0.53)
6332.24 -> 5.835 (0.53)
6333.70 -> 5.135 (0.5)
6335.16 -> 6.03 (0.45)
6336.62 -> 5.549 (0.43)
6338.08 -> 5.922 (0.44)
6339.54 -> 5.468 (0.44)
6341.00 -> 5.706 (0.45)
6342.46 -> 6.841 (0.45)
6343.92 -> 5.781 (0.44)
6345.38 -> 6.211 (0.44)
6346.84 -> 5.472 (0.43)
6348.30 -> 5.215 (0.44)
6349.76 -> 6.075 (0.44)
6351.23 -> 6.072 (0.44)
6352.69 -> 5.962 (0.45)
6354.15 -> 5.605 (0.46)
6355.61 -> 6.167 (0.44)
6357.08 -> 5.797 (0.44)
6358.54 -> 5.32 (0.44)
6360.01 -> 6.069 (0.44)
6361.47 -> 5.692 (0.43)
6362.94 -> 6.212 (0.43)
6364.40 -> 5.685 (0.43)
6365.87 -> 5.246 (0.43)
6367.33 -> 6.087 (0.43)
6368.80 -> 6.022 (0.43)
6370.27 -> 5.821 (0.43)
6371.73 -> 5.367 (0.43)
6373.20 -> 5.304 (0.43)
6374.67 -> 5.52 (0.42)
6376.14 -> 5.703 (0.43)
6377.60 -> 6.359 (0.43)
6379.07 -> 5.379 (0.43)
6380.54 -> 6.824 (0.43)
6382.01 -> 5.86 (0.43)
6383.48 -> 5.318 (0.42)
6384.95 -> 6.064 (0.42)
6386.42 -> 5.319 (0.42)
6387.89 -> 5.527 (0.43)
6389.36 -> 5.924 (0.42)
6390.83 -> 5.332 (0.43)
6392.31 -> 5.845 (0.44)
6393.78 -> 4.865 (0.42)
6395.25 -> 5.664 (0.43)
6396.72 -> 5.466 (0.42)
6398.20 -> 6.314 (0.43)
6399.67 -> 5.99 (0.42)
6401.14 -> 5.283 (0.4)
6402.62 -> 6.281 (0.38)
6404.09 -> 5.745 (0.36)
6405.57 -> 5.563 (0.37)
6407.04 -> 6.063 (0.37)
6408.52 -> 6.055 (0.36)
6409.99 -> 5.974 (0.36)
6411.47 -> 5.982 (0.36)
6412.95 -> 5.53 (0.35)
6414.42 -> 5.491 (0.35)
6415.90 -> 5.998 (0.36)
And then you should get 6348.30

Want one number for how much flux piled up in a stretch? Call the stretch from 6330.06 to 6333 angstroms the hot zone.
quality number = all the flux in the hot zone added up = 10.3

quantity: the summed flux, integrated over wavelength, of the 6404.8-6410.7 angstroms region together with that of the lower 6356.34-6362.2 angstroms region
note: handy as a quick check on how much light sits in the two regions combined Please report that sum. 68.4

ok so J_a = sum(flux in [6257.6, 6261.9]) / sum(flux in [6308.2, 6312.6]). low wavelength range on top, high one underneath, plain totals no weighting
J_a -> 0.95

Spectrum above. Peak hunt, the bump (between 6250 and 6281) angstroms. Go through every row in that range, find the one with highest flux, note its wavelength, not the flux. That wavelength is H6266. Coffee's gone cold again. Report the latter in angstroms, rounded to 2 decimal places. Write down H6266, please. 6275.63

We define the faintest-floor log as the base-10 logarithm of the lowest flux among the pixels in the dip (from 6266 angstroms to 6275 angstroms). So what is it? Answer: 0.754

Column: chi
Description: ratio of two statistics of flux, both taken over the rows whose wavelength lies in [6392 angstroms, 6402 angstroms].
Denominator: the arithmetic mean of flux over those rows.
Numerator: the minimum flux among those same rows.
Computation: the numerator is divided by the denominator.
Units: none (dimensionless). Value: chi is 0.864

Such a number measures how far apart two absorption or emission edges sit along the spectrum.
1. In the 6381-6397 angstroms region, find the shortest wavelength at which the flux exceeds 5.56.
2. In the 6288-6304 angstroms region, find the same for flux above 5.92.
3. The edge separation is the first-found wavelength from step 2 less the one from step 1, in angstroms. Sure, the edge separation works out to -93.4 angstroms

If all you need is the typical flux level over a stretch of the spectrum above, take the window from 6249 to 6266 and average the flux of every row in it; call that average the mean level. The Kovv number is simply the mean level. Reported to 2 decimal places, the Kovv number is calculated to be 5.64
